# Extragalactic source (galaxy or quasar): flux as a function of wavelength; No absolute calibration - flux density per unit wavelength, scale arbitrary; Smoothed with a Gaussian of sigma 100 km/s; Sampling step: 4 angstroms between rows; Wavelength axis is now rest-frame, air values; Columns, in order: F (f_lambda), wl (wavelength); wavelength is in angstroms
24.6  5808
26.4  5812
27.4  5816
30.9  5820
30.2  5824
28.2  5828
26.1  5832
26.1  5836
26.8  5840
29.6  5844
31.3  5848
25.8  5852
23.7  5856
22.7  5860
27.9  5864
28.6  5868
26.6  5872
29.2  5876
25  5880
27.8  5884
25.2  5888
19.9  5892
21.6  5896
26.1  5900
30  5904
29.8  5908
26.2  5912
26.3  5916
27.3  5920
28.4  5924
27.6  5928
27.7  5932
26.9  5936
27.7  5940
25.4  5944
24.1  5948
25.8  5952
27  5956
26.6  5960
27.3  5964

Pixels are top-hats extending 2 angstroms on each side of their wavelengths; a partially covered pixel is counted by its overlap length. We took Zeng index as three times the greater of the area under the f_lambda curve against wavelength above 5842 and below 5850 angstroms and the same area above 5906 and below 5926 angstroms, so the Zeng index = 1656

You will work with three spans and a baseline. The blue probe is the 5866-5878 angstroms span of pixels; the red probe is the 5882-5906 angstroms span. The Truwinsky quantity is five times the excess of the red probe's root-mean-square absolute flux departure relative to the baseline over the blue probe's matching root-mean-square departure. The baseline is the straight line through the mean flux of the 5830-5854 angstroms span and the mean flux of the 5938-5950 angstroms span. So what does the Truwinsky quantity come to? 11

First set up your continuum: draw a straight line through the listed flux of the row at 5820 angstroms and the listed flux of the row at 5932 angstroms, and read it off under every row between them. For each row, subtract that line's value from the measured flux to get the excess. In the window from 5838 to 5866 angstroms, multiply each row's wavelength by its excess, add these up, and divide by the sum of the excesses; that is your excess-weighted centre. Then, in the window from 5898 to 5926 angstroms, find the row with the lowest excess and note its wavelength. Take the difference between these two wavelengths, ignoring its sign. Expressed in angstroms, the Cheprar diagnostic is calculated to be 45.3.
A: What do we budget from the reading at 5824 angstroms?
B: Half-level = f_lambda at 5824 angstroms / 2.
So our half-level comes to 15.1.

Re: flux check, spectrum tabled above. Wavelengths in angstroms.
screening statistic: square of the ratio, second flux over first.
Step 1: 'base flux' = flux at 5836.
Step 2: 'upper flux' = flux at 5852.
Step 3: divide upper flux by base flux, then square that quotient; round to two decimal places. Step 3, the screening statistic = 0.98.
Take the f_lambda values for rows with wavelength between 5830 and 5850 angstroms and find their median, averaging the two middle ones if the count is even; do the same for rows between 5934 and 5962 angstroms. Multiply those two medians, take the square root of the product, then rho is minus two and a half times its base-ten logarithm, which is -3.566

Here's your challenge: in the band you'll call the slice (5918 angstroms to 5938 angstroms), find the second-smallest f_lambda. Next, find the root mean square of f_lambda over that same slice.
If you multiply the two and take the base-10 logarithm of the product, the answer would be 2.88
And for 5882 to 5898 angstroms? 2.71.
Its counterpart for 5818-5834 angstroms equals 2.91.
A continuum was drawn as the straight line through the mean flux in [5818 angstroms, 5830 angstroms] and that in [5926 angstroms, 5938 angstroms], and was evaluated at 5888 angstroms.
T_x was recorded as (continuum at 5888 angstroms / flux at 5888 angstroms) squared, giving 1.3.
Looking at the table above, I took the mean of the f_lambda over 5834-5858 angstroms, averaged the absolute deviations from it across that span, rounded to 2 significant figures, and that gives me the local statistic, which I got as 2.2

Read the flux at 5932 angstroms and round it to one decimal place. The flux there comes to 27.7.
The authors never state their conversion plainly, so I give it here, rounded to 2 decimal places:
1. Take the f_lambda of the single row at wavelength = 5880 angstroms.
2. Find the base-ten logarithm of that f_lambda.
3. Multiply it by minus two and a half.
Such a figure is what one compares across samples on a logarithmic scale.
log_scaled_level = -3.49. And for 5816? -3.59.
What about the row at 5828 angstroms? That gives -3.63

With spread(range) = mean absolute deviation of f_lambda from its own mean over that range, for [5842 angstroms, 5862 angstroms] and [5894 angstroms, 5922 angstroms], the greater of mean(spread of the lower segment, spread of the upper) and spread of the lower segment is 3.1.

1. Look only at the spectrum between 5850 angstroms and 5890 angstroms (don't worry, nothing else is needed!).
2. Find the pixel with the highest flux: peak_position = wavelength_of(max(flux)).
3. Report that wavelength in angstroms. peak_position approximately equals 5876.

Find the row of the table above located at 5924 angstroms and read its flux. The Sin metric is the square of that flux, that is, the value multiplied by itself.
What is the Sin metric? 807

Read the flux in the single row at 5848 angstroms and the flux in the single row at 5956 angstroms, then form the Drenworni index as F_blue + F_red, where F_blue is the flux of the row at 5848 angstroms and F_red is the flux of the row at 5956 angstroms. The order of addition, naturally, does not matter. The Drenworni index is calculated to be 58.3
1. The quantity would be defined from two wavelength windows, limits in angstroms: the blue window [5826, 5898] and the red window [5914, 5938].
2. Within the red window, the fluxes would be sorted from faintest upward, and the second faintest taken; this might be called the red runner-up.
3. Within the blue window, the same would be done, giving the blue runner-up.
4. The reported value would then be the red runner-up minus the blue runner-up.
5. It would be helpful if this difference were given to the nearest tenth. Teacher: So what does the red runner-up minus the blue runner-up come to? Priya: 5.3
